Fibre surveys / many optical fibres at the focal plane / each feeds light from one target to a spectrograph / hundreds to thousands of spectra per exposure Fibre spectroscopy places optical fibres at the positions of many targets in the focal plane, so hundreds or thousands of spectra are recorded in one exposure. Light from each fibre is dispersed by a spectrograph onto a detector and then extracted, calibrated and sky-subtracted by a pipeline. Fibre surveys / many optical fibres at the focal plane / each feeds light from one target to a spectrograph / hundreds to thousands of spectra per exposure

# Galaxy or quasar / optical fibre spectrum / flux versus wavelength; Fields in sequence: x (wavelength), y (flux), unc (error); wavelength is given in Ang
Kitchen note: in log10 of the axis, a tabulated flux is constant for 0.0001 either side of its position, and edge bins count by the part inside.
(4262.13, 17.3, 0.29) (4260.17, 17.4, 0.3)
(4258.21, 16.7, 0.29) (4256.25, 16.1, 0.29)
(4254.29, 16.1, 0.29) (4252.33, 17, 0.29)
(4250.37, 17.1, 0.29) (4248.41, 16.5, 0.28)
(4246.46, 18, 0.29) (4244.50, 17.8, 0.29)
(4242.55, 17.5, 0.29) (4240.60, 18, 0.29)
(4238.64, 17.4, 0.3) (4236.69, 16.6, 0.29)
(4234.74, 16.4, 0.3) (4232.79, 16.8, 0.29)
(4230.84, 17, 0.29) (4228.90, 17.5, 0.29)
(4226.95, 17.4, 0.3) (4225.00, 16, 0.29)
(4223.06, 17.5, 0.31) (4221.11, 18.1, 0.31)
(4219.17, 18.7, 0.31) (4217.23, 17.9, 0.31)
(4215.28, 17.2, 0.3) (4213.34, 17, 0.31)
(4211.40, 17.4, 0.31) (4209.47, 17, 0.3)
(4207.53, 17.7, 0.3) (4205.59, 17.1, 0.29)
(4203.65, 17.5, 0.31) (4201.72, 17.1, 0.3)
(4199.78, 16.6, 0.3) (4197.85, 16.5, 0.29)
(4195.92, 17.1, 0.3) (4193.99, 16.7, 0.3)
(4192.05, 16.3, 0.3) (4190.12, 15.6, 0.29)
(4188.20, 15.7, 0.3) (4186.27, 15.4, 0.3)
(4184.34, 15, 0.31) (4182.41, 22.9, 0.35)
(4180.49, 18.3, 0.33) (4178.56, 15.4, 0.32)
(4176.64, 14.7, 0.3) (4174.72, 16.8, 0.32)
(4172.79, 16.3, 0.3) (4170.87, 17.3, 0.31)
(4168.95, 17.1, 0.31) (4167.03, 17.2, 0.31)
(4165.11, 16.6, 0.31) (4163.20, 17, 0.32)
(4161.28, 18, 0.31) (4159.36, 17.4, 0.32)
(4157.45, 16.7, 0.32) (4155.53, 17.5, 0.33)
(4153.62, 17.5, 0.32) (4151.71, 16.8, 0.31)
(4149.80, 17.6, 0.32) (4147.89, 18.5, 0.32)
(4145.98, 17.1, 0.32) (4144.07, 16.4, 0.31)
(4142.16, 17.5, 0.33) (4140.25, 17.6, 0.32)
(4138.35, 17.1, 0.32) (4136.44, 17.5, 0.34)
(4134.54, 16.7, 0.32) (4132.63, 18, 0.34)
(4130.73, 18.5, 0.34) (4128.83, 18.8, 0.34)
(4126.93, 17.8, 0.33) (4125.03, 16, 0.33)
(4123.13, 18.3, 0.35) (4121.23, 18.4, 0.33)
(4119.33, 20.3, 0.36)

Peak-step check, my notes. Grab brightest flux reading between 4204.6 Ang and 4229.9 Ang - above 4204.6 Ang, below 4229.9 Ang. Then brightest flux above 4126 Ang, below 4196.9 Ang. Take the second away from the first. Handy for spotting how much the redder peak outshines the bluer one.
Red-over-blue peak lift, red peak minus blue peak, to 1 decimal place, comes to -4.2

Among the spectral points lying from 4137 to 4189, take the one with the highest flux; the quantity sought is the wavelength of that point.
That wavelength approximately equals 4182.41 Ang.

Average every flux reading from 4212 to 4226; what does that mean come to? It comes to 17.5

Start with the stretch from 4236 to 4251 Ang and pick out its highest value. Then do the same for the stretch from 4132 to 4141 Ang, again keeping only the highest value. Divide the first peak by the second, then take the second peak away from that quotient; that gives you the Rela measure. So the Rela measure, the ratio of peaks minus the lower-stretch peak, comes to -17.0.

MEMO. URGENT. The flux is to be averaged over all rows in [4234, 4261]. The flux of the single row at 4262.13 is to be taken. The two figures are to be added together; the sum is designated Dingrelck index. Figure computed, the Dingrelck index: 34.3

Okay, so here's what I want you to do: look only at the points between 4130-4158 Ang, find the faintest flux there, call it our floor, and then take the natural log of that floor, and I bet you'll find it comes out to 2.80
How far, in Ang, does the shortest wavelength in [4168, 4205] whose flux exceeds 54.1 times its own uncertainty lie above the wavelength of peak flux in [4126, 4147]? 40.1 Ang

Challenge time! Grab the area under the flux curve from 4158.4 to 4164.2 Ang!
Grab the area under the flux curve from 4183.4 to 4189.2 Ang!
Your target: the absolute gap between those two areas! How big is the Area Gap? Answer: 12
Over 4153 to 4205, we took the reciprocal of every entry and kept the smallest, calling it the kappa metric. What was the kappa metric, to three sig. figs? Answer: 0.0437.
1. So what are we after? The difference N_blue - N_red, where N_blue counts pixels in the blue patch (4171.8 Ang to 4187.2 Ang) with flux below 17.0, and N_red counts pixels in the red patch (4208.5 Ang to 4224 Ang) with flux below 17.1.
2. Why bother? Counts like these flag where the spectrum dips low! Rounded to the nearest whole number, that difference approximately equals 4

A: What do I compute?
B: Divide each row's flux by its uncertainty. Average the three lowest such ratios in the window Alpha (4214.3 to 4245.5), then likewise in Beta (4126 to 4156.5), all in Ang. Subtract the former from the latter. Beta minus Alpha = -3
